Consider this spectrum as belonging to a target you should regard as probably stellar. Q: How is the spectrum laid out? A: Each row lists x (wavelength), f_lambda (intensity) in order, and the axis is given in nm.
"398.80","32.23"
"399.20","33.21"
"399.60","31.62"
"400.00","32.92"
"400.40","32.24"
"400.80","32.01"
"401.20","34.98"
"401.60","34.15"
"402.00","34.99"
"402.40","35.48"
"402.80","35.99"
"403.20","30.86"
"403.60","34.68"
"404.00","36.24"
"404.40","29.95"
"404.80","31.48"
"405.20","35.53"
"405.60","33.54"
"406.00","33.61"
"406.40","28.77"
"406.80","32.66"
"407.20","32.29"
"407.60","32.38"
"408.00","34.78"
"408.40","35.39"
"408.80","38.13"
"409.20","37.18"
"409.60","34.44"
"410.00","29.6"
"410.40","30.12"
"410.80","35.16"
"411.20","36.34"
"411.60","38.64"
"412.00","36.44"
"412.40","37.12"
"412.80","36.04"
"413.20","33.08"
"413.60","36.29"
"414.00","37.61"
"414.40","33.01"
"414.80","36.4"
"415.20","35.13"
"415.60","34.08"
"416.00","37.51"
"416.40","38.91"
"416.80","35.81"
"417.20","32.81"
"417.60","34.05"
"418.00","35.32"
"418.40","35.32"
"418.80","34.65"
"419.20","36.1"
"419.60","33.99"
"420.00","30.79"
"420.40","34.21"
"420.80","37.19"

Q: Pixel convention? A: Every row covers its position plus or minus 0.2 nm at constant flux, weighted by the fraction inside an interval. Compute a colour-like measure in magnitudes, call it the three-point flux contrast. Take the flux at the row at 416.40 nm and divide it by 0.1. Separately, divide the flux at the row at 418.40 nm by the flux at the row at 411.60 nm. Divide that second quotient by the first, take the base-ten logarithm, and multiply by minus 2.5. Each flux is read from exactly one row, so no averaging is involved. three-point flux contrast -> 6.57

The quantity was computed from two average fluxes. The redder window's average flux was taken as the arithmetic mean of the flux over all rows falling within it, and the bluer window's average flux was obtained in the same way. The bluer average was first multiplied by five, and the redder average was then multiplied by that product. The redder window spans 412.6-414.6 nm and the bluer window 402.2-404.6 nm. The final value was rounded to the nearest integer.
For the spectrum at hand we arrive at 5962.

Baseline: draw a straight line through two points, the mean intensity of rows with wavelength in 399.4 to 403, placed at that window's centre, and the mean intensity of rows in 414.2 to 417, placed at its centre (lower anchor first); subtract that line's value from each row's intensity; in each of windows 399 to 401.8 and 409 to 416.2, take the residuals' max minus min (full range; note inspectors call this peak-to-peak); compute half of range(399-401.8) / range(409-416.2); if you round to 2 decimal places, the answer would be 0.18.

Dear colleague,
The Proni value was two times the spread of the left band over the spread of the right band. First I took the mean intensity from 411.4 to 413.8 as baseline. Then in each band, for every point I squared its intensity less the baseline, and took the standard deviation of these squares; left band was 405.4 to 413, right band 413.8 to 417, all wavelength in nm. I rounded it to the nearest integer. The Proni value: 9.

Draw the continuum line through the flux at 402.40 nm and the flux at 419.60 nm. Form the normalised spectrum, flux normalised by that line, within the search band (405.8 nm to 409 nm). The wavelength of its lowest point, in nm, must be 406.40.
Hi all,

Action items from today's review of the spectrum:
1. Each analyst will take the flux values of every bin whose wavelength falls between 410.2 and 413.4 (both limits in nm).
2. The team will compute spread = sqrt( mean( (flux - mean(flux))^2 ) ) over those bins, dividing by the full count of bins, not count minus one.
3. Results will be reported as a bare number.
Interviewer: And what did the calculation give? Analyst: 2.5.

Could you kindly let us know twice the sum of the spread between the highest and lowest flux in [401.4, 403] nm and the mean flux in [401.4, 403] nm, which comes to 74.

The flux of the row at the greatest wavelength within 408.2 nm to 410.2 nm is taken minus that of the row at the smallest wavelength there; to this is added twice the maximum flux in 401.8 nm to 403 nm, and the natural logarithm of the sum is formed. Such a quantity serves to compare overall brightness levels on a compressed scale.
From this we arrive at 4.19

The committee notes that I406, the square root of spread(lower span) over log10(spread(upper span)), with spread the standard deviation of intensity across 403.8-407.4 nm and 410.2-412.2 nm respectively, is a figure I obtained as 2.2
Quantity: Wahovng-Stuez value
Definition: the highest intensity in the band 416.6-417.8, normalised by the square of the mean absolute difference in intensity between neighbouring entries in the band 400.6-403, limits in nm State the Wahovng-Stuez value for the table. 28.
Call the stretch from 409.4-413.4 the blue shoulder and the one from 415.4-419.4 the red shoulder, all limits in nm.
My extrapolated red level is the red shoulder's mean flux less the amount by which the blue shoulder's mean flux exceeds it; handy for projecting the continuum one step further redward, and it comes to 36.2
